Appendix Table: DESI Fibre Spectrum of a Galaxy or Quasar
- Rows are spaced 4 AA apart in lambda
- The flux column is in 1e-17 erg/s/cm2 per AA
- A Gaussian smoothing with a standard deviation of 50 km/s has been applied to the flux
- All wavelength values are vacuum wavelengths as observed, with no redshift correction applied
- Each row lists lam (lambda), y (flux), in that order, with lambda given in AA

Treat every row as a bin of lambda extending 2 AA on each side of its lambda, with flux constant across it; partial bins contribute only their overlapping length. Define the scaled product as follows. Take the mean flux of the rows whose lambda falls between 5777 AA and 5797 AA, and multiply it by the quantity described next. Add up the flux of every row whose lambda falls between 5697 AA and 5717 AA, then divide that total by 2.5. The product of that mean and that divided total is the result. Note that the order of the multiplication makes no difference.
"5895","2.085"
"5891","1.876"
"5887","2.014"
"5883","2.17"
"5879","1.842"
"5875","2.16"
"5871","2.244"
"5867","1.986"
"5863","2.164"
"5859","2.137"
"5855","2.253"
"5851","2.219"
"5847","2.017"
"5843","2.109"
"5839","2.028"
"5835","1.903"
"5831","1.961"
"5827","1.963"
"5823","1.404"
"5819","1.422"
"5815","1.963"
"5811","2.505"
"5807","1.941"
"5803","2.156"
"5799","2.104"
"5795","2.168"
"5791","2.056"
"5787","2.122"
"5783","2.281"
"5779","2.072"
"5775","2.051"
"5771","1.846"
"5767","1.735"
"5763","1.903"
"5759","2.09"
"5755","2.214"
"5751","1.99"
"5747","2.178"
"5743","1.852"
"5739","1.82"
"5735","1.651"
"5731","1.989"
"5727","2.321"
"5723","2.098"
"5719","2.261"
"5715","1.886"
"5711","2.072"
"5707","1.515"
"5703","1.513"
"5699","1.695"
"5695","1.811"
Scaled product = 7.4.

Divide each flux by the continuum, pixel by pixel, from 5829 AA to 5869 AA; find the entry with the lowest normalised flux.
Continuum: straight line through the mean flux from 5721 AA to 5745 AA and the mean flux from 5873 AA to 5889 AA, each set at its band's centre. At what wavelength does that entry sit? 5835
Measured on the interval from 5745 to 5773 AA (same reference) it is 5767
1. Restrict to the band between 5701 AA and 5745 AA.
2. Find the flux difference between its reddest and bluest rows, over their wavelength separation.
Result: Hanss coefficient 0.008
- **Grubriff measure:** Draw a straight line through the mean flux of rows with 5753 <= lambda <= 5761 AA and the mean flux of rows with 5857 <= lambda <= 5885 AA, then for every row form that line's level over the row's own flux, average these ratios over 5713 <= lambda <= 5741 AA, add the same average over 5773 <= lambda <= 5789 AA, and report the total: 2.10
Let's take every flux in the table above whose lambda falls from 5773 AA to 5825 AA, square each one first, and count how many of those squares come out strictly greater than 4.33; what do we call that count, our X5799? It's 6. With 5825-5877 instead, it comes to 7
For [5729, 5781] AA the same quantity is 3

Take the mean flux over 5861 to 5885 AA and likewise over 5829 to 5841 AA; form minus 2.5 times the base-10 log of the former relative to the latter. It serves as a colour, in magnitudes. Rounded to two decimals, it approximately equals -0.07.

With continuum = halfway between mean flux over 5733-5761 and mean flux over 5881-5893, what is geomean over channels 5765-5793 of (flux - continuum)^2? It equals 0.0145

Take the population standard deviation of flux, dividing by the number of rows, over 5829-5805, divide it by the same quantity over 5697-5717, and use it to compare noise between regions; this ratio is 1.7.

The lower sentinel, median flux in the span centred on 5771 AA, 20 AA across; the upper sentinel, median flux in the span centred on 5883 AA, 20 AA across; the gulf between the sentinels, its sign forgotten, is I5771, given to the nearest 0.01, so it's 0.11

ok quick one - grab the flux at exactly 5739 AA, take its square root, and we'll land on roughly 1.35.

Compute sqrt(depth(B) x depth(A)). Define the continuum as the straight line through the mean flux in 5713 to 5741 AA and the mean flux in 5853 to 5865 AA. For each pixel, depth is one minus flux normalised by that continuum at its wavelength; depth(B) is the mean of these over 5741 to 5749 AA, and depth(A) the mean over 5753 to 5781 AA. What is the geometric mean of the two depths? 0.015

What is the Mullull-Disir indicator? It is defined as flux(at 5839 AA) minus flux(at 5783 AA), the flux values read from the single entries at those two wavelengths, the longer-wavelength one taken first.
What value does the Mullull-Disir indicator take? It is -0.3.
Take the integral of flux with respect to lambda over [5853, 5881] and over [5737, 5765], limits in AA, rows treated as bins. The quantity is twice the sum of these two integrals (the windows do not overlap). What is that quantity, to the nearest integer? 231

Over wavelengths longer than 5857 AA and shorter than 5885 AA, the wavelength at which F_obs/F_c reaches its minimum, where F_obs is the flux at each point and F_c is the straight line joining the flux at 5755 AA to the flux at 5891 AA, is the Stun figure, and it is 5879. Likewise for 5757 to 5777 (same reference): 5767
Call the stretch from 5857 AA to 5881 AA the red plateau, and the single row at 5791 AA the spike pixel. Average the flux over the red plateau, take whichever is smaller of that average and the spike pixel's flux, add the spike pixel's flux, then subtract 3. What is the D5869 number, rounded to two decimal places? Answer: 1.11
